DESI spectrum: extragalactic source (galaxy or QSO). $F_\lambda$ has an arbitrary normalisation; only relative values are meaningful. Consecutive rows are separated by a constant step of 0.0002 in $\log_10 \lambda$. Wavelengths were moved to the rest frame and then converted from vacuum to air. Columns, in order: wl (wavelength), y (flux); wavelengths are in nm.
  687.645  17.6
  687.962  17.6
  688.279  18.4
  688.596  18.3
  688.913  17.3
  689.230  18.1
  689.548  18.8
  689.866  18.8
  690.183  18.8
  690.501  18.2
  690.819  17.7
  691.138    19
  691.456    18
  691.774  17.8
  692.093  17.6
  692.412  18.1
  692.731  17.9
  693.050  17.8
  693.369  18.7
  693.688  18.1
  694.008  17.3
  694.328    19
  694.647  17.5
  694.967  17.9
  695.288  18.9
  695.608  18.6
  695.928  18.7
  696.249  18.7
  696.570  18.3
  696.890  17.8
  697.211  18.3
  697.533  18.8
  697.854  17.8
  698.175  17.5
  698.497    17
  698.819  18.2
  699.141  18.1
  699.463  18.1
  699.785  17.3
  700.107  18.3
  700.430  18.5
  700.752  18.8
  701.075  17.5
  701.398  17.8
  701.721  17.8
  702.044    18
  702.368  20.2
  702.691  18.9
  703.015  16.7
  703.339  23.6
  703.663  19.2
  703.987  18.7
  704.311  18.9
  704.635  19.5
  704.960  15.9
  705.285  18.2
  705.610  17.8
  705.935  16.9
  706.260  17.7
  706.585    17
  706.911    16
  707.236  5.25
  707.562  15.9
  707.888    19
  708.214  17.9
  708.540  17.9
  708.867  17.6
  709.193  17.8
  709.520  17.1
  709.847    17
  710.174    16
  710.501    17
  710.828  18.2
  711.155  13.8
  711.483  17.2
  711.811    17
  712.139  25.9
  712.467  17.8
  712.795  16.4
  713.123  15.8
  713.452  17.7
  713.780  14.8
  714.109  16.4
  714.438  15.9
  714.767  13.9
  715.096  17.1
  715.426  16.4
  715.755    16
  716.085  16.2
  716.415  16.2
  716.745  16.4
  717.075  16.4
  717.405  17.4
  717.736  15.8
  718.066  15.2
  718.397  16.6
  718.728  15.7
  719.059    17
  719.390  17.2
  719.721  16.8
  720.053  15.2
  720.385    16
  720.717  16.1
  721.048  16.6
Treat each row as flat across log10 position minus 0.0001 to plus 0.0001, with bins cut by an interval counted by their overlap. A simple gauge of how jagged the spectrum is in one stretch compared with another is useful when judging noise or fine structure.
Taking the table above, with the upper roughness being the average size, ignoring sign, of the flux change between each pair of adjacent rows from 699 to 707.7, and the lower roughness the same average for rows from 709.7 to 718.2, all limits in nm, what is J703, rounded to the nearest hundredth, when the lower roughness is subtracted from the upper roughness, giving 0.18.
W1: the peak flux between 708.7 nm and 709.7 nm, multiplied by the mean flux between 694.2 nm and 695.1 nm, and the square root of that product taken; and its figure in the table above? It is 18.0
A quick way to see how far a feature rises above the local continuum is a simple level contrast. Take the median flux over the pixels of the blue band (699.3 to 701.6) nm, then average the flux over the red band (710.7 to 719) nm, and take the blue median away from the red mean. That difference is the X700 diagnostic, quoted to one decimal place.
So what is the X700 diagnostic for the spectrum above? -1.5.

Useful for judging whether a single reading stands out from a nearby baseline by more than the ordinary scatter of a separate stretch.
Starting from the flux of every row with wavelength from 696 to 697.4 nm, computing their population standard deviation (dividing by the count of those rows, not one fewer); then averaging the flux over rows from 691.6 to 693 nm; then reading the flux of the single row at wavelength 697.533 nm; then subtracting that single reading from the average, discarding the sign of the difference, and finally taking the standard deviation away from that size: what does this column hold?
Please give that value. 0.63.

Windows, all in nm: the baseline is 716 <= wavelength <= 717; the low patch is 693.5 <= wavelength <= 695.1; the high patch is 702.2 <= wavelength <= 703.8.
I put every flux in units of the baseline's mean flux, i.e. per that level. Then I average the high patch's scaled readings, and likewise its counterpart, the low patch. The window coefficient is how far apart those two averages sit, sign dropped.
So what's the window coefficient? 0.11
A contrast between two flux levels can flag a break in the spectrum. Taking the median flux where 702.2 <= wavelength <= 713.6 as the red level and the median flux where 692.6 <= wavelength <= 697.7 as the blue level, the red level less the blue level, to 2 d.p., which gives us -0.60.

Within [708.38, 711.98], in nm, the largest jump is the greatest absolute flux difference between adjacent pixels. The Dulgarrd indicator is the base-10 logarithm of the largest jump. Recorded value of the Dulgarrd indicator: 0.64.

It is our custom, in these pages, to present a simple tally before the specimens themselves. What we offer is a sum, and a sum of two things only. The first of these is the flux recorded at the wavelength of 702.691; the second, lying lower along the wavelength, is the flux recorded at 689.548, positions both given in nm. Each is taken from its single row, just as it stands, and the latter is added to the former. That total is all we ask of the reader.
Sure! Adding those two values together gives 37.7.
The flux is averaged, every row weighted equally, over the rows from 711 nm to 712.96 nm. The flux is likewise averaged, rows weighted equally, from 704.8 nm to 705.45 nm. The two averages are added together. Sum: 35.1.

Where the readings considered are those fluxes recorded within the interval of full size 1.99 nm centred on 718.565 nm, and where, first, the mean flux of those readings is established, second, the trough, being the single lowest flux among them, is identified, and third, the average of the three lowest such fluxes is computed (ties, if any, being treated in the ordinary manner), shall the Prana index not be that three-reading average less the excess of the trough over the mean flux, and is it 16.6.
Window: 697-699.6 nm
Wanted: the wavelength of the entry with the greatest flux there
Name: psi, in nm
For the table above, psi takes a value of 697.533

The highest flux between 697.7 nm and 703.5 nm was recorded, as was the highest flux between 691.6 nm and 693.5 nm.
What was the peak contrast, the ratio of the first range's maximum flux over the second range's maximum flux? 1.3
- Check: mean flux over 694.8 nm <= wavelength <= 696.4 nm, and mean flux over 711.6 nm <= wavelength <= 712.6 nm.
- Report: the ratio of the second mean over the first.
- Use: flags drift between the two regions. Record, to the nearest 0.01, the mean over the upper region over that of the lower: 1.09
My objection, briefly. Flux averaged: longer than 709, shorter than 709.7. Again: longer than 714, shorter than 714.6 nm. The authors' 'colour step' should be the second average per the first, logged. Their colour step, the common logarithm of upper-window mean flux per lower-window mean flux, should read -0.034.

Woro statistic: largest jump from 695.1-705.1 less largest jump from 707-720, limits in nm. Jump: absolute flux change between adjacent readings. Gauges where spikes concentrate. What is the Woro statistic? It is -4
